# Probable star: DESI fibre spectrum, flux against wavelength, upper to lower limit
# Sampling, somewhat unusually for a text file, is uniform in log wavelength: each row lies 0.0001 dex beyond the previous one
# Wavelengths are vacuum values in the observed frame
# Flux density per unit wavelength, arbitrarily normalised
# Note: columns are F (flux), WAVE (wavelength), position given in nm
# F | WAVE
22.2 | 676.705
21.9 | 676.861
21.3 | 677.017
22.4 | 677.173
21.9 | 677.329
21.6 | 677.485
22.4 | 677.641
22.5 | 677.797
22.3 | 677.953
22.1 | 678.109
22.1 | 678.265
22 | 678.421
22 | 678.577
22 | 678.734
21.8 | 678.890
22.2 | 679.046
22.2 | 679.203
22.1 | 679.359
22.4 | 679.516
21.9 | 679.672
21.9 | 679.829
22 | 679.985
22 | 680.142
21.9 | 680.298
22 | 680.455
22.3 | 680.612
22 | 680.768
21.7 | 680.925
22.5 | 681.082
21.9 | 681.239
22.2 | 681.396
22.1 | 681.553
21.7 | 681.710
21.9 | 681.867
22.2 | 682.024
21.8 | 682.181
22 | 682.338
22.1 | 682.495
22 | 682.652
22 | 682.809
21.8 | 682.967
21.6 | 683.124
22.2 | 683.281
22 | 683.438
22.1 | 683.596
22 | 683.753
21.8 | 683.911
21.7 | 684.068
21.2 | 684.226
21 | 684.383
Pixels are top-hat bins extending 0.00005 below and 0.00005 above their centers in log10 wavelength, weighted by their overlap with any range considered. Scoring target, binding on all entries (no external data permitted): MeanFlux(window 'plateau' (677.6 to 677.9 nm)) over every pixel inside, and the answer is 22.45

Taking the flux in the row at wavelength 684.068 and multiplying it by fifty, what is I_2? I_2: 1085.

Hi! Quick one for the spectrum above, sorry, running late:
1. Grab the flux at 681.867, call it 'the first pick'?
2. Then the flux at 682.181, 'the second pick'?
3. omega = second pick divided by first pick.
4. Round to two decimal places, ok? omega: 1.00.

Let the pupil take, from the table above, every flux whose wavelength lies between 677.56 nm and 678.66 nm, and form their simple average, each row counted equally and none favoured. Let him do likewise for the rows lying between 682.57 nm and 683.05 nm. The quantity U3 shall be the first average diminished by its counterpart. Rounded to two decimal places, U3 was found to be 0.27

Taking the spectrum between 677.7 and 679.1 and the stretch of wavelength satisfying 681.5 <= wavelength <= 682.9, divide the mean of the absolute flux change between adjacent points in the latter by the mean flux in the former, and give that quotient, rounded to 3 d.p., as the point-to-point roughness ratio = 0.010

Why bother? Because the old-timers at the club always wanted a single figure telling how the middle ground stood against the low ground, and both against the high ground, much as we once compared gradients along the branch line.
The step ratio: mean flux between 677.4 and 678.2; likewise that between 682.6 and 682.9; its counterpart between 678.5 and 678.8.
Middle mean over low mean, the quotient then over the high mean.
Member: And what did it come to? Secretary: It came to 0.0451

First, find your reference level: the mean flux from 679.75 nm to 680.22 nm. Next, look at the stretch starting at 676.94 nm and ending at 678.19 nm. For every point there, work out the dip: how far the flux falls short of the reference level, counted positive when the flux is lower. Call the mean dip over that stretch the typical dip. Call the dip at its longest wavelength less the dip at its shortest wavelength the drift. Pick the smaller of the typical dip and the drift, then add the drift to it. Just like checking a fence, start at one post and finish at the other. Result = -1.60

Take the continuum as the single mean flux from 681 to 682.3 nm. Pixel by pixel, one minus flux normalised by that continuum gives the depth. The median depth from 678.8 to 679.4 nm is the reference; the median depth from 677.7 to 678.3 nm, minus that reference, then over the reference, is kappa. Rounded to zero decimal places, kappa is 0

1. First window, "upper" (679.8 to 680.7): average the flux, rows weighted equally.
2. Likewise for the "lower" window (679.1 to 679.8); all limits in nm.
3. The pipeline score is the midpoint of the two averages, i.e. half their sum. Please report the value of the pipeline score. 22.1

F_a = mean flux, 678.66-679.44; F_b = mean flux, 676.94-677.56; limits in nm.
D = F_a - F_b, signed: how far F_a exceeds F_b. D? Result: 0.26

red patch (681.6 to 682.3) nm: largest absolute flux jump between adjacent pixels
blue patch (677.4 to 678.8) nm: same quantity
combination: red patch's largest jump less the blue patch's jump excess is -0.4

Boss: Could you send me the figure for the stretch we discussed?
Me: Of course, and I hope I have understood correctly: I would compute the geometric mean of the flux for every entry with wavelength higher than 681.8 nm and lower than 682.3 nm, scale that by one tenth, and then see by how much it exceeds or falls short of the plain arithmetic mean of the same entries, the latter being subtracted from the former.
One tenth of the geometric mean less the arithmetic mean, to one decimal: -19.8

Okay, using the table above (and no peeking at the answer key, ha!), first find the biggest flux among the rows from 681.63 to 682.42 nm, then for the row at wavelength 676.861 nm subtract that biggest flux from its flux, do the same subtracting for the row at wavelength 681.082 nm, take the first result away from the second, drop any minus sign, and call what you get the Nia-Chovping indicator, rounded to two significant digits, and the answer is 0.60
